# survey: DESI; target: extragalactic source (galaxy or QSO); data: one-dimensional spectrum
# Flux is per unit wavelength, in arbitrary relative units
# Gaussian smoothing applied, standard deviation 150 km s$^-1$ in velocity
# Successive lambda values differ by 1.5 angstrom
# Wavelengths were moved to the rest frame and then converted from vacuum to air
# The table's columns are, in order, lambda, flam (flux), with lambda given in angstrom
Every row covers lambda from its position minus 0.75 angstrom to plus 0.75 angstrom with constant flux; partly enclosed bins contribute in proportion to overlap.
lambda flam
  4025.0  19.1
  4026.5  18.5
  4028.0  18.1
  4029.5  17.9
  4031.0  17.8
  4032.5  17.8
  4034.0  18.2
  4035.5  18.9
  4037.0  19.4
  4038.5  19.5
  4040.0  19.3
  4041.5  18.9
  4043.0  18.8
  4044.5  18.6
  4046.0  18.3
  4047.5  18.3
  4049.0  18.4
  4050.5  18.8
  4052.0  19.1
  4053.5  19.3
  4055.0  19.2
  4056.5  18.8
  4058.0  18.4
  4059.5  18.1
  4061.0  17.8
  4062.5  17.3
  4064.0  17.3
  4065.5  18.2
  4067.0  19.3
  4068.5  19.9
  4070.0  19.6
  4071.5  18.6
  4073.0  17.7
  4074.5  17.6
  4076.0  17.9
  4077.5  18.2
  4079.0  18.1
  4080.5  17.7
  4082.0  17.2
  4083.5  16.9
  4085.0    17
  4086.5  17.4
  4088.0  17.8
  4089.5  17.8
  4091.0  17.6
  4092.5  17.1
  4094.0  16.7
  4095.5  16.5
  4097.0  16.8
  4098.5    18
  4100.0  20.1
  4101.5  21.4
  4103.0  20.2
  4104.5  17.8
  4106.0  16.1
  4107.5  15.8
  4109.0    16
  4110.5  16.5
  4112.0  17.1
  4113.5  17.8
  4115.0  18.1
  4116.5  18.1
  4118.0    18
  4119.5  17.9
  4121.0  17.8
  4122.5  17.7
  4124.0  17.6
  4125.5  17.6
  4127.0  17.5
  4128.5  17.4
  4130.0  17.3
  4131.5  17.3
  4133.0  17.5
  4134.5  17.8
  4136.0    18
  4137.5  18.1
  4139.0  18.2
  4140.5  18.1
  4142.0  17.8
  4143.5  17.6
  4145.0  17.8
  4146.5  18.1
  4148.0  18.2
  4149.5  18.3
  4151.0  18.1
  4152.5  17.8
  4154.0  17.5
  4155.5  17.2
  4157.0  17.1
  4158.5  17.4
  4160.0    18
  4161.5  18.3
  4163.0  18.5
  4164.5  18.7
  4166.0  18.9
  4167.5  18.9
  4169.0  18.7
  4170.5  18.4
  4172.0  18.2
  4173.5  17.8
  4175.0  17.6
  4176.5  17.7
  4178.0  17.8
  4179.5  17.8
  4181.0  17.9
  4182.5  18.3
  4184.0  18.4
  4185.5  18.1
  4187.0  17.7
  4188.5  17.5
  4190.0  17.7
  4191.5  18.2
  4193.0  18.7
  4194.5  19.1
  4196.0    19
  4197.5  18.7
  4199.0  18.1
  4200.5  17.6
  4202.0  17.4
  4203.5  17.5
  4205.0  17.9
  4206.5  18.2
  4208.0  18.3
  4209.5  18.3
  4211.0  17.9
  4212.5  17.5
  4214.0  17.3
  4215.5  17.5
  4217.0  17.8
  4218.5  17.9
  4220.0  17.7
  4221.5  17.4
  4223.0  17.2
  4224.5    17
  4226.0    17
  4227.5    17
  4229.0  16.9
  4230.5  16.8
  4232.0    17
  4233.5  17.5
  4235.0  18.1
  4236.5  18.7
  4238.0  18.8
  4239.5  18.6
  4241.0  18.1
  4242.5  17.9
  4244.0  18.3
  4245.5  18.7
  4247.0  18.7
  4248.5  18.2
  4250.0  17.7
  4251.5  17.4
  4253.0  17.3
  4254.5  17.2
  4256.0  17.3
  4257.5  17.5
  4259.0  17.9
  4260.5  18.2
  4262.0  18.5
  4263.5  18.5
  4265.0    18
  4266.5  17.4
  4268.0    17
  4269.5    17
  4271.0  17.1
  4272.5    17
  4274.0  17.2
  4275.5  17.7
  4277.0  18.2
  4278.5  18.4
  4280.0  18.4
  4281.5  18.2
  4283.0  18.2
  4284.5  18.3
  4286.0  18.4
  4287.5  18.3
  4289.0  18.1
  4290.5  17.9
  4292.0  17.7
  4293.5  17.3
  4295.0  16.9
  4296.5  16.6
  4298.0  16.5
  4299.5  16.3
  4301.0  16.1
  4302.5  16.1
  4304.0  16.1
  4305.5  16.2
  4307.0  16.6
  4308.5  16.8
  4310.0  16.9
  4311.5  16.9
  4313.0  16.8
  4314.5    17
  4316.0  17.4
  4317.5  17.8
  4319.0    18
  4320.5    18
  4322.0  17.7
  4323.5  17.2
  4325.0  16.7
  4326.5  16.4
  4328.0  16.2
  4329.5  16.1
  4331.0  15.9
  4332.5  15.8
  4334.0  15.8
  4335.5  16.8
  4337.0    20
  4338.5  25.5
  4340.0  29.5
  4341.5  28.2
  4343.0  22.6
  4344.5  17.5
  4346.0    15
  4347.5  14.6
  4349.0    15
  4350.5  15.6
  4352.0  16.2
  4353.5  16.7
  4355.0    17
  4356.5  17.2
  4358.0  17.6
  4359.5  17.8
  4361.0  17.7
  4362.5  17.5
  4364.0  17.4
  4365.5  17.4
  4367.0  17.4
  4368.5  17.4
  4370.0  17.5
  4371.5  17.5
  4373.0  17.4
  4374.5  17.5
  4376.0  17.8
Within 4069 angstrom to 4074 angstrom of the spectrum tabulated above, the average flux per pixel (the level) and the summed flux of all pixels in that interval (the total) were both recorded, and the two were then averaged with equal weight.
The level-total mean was 37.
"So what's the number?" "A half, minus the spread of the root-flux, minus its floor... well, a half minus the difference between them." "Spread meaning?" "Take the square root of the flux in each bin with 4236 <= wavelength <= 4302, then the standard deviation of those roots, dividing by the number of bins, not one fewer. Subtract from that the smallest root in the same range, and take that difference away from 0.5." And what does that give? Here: 4.43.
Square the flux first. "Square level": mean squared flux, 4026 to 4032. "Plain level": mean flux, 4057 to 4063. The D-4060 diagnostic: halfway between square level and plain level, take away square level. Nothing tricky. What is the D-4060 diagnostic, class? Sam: -154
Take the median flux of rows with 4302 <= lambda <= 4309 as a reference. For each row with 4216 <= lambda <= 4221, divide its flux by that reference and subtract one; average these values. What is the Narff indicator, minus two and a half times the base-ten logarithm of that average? 2.5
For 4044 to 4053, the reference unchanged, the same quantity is 2.1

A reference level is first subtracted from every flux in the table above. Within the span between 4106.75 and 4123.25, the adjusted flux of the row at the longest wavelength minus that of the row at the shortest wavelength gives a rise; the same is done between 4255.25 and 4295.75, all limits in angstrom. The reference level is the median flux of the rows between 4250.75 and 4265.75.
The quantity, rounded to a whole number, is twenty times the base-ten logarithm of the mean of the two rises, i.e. -2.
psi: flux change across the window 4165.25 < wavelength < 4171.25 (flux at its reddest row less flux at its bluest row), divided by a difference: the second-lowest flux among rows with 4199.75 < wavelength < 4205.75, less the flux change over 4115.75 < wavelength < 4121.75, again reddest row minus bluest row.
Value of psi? -0.03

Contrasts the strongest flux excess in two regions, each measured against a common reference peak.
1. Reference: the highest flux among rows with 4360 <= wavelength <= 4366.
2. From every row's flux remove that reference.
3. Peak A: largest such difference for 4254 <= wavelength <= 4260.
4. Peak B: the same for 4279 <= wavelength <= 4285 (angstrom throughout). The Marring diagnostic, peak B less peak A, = 0.5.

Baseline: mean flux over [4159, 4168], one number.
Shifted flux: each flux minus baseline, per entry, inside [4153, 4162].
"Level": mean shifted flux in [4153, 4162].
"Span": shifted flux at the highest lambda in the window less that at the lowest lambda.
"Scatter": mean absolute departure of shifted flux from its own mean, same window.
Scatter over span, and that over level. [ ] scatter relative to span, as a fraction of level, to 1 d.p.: -0.5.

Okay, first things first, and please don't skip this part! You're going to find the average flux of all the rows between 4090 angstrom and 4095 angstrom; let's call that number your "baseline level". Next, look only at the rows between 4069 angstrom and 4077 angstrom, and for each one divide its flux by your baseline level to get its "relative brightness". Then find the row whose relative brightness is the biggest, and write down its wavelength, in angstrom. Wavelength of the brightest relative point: 4070.0 angstrom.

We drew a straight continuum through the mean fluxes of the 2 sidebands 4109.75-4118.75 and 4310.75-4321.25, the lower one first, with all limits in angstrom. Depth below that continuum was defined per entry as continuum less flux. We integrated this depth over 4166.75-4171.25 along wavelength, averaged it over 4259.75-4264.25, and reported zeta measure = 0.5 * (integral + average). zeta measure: -3.0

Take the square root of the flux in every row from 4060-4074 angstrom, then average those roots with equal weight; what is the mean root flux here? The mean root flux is 4.29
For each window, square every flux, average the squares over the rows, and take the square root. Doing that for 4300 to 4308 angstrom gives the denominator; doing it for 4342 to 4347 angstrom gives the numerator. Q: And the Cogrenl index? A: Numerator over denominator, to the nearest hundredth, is 1.15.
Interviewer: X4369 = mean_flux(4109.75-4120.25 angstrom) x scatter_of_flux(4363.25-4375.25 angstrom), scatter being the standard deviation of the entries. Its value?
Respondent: 0.9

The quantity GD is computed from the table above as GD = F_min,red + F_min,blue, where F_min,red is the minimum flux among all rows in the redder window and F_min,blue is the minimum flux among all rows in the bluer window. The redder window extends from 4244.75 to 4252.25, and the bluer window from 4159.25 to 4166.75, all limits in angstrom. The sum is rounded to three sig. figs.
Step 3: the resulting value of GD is 35.4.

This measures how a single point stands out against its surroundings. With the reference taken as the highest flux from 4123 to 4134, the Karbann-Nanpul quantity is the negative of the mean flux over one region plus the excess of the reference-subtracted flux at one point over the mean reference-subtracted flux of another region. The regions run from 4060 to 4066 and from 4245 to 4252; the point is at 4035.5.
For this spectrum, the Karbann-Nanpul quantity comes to -16.9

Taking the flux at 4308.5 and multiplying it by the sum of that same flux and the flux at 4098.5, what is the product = 585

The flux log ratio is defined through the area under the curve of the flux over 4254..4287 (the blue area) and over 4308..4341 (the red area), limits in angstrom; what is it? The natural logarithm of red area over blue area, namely 0.01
